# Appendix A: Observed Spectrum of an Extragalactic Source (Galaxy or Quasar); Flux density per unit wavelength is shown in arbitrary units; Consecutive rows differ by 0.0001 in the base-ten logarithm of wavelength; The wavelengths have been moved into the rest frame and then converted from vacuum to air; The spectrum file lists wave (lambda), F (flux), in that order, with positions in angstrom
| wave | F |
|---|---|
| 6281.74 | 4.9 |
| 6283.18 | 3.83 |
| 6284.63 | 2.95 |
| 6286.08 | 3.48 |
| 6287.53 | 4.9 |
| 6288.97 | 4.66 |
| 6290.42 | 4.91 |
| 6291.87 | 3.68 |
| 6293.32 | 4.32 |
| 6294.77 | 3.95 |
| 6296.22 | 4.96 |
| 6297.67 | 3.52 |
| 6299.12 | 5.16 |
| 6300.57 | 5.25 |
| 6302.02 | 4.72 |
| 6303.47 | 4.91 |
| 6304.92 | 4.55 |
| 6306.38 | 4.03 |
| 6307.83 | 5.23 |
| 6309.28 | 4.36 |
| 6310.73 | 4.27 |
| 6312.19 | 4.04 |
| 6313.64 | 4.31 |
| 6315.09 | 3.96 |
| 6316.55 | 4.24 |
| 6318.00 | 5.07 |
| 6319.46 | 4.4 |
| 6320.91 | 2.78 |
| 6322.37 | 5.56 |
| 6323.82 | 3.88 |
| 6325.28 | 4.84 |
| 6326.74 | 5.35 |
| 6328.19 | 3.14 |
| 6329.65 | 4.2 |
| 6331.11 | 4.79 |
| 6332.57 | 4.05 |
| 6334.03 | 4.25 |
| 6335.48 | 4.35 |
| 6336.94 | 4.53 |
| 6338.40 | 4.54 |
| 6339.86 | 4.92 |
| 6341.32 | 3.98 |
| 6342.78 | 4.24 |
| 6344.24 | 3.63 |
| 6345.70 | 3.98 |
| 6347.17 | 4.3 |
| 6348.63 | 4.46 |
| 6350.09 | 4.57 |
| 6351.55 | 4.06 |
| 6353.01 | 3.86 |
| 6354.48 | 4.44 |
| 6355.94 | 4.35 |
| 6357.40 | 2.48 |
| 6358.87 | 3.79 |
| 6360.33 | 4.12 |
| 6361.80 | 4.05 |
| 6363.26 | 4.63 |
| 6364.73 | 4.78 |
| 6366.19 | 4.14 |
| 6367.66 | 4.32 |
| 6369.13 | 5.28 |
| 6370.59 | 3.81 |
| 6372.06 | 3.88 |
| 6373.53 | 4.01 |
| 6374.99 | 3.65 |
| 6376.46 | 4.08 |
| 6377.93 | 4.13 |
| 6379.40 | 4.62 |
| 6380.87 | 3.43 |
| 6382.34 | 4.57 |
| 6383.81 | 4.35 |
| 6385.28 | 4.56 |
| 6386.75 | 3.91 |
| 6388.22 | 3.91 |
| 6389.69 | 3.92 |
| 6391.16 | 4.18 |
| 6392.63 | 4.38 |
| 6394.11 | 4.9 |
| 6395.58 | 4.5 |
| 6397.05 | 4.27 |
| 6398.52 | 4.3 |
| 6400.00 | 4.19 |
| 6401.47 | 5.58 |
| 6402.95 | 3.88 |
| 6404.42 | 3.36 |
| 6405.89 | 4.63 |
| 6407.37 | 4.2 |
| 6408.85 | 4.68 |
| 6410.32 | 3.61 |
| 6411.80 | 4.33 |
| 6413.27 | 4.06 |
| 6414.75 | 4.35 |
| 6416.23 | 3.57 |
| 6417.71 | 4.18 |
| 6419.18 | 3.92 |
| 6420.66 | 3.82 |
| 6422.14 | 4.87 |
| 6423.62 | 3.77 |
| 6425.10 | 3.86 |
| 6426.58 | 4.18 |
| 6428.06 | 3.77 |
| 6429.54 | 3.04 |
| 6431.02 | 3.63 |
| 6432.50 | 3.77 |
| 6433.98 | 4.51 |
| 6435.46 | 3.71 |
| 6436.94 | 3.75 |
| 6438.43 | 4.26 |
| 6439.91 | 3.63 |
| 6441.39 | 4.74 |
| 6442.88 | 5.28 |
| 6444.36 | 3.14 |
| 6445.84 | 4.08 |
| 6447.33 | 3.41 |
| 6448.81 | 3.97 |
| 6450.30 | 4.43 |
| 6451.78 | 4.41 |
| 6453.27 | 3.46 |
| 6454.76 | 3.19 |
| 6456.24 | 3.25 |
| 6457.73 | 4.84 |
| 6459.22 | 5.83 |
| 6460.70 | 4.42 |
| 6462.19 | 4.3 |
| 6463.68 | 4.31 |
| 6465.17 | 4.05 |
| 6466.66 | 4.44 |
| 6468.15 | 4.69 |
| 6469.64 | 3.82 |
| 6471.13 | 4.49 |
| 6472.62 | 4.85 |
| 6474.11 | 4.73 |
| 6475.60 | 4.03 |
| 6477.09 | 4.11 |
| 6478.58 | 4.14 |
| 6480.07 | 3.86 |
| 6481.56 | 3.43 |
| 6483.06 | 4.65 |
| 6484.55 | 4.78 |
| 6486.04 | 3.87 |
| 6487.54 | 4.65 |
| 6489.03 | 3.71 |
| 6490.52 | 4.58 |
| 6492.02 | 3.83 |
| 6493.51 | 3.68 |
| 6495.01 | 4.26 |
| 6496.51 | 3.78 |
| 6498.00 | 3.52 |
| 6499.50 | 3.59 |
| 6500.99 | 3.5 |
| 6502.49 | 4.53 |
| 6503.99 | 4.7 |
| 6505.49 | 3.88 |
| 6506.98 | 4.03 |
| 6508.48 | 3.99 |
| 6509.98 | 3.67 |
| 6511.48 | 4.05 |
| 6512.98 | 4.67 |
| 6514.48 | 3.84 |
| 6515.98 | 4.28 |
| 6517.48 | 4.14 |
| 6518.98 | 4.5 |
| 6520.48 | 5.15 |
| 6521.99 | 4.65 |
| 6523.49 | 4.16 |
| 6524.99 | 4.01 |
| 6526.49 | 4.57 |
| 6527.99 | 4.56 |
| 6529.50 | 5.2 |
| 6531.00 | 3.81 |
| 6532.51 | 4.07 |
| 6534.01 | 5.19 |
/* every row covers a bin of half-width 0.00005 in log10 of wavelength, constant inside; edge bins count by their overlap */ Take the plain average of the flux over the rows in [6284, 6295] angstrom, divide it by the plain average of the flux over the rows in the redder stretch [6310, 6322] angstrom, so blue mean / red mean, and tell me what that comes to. 0.99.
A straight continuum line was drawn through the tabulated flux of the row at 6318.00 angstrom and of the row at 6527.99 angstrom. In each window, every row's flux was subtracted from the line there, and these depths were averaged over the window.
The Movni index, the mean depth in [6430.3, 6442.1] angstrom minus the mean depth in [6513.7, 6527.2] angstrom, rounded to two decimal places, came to 0.57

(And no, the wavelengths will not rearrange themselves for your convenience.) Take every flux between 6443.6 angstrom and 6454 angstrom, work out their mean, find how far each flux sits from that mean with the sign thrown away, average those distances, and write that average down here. 0.43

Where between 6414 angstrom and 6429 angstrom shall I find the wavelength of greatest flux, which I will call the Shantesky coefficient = 6422.14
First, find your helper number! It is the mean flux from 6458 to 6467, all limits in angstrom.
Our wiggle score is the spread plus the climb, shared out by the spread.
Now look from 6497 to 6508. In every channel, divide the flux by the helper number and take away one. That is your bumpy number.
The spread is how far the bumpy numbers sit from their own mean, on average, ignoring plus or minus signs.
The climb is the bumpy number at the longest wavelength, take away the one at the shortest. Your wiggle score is 2.3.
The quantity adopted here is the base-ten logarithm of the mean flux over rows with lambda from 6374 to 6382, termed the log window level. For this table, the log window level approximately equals 0.60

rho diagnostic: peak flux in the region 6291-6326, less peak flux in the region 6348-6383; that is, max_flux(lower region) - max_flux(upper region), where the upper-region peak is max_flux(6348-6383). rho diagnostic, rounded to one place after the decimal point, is 0.3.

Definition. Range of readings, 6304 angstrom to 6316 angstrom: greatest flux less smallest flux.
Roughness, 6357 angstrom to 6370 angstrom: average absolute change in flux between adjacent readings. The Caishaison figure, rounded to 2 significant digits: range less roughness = 0.74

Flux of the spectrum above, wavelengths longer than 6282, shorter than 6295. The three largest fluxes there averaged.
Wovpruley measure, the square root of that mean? 2.20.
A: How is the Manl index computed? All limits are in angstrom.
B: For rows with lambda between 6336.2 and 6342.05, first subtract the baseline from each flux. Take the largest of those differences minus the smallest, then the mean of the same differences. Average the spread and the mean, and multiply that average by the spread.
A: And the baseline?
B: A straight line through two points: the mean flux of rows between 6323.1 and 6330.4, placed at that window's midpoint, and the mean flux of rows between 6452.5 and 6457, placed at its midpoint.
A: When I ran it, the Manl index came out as 0.6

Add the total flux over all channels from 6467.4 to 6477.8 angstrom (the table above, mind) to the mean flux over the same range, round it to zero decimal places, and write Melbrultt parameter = 35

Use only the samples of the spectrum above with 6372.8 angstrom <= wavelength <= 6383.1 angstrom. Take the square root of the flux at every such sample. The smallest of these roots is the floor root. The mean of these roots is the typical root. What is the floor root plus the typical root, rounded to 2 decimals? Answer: 3.87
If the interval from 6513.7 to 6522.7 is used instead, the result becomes 4.06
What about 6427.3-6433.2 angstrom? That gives 3.63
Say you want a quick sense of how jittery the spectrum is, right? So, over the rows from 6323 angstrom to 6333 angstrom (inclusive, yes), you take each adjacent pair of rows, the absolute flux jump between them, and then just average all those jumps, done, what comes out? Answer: 1.01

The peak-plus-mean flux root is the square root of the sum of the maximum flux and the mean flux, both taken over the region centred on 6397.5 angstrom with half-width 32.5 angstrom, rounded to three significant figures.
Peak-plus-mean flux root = 3.12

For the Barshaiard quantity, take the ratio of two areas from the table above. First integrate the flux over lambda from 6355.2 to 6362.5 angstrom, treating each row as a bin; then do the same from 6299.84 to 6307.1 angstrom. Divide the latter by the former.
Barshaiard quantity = 1.24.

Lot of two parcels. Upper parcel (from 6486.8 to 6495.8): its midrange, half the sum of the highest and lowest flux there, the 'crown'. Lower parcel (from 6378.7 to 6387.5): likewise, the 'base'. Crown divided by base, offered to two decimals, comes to 1.03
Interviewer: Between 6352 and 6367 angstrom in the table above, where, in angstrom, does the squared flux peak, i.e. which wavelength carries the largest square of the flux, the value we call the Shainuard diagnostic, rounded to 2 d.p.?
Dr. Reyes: 6364.73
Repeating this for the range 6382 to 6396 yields 6394.11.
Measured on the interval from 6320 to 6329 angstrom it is 6322.37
